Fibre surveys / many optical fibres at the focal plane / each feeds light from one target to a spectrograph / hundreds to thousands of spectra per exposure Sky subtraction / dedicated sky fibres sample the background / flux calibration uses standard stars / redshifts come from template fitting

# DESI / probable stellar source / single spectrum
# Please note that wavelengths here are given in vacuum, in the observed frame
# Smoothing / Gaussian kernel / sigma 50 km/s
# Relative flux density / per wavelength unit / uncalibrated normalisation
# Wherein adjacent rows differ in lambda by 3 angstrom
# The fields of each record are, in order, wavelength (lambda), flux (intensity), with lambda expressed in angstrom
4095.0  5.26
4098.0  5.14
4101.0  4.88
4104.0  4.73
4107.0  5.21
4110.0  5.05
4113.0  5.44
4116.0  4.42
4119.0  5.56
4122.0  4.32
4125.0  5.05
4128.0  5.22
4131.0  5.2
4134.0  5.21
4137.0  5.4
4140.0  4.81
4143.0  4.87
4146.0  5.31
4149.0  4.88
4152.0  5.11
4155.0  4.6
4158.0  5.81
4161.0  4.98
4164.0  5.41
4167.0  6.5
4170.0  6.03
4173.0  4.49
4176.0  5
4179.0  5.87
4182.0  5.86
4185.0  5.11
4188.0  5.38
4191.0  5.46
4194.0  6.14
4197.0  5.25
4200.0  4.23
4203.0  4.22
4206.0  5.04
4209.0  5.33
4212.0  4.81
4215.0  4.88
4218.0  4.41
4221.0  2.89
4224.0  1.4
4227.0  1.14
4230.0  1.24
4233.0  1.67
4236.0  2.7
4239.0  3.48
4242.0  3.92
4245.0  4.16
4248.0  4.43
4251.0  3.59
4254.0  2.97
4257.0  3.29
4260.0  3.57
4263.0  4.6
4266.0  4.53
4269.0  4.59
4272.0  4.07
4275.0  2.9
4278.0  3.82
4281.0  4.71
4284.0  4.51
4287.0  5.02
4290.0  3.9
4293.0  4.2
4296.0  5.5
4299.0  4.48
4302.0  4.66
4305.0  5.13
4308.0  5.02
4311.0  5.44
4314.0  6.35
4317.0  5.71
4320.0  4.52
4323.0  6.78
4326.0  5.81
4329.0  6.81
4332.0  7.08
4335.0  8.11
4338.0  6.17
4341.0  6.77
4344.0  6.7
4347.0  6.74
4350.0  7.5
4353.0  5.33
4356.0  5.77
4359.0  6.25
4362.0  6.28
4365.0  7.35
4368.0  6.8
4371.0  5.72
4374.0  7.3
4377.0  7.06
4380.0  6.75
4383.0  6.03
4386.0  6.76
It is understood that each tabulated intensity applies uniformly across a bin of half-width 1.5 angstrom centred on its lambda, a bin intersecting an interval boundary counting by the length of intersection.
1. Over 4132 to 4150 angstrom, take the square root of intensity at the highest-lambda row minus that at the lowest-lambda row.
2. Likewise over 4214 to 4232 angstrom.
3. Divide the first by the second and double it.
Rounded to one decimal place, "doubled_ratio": 0.1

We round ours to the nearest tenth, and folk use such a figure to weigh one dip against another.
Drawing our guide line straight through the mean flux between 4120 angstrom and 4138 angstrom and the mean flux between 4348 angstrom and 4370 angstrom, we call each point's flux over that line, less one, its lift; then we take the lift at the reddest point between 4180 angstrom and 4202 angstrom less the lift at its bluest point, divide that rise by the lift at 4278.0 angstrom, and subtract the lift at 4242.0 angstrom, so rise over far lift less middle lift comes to 1.2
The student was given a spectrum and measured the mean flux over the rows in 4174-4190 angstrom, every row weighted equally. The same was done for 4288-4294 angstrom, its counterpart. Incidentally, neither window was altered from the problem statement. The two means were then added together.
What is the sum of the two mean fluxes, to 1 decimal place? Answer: 9.5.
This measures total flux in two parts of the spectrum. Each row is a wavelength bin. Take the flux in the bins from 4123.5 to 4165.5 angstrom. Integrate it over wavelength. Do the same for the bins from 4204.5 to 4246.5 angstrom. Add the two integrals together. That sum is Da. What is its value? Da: 357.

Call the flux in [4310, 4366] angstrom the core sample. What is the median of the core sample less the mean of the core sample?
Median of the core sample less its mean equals -0.04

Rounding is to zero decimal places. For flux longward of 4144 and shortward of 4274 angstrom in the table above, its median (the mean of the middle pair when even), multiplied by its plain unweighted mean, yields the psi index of 20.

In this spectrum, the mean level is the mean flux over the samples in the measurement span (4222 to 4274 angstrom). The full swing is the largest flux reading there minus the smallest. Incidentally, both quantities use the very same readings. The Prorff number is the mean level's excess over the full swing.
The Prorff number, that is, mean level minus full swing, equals -0.2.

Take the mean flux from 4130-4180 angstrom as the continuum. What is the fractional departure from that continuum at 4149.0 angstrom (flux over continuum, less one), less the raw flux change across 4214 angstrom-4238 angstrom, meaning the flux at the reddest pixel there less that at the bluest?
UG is 2.1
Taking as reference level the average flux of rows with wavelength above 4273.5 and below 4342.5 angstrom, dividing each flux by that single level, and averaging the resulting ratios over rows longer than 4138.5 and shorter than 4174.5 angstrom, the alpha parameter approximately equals 0.98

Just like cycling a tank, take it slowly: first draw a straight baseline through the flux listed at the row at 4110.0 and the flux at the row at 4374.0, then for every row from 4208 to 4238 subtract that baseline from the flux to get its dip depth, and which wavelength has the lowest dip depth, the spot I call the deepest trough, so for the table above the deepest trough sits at 4227.0 angstrom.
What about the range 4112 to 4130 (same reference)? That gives 4122.0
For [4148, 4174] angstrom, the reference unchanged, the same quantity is 4173.0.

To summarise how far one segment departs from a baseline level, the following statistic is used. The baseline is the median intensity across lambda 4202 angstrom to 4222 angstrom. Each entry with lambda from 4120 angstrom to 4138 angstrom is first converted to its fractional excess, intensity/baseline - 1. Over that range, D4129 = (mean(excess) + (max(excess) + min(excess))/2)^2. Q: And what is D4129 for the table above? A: 0.00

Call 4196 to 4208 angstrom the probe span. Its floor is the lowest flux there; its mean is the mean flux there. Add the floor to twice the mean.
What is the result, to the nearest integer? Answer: 14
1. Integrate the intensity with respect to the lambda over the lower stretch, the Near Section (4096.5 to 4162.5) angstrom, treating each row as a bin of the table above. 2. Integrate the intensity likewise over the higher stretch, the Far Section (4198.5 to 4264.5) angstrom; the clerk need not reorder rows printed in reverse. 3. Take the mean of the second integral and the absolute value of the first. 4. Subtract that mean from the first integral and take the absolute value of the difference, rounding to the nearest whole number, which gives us 50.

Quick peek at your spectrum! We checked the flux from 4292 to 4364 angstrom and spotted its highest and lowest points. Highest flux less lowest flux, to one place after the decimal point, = 3.9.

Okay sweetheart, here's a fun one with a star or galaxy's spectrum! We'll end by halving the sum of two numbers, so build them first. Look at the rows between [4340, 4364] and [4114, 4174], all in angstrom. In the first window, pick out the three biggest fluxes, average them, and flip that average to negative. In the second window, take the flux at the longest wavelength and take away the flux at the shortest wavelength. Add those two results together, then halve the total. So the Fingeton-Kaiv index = -3.47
